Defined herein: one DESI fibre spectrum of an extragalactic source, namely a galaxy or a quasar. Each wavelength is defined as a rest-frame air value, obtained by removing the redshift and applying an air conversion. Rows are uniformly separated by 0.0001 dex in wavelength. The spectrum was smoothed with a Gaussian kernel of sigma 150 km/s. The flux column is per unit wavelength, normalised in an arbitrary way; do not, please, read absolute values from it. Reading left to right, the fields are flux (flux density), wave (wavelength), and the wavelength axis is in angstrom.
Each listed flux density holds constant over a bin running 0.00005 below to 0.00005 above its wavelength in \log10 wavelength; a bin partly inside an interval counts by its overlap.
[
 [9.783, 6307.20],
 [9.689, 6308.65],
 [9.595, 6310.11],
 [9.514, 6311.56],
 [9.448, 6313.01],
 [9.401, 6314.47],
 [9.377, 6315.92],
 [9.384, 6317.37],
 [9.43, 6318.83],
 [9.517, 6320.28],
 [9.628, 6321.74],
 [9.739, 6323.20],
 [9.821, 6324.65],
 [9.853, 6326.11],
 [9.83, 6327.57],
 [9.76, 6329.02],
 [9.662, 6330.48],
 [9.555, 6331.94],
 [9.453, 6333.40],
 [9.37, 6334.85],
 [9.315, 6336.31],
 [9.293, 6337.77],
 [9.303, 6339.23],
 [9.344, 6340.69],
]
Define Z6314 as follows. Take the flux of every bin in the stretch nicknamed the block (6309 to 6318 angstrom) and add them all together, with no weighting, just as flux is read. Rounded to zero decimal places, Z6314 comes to 57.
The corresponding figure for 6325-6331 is 39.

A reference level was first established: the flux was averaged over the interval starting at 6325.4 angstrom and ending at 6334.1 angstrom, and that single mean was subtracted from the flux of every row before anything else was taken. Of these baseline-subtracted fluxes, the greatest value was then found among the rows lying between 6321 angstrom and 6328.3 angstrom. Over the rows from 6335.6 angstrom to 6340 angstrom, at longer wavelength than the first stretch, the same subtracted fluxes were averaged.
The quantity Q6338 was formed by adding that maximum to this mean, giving -0.21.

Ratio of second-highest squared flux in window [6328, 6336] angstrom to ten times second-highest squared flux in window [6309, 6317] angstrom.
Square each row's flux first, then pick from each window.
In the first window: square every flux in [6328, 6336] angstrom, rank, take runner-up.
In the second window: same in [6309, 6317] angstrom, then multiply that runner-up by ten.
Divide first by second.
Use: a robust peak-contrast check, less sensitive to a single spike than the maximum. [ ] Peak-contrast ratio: 0.103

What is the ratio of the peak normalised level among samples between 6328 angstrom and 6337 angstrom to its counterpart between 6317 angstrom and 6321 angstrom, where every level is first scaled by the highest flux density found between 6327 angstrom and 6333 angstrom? 1.03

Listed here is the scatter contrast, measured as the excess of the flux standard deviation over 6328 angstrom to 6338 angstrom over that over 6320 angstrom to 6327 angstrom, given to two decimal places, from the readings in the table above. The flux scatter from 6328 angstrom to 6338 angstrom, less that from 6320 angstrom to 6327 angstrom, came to 0.04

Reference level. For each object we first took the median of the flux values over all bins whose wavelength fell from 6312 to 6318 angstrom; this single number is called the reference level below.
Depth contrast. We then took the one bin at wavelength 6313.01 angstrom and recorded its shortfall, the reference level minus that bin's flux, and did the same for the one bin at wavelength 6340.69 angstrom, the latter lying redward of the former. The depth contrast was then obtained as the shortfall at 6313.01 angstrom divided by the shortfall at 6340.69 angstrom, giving -1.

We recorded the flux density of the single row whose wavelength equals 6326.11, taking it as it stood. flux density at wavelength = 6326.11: 9.853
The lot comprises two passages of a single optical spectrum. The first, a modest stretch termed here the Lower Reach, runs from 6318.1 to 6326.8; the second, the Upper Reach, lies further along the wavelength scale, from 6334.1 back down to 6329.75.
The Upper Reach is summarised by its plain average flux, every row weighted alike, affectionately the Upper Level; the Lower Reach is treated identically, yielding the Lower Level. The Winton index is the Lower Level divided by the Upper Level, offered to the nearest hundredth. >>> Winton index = 1.01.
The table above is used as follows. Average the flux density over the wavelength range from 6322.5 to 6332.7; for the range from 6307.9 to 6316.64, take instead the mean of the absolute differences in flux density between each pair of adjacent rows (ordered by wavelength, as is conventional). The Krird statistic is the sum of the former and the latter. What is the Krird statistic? 9.81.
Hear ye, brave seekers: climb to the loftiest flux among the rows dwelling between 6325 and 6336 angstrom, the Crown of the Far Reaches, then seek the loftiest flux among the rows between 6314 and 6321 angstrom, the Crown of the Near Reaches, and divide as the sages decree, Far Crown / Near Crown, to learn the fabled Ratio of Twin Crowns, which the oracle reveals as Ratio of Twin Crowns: 1.04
